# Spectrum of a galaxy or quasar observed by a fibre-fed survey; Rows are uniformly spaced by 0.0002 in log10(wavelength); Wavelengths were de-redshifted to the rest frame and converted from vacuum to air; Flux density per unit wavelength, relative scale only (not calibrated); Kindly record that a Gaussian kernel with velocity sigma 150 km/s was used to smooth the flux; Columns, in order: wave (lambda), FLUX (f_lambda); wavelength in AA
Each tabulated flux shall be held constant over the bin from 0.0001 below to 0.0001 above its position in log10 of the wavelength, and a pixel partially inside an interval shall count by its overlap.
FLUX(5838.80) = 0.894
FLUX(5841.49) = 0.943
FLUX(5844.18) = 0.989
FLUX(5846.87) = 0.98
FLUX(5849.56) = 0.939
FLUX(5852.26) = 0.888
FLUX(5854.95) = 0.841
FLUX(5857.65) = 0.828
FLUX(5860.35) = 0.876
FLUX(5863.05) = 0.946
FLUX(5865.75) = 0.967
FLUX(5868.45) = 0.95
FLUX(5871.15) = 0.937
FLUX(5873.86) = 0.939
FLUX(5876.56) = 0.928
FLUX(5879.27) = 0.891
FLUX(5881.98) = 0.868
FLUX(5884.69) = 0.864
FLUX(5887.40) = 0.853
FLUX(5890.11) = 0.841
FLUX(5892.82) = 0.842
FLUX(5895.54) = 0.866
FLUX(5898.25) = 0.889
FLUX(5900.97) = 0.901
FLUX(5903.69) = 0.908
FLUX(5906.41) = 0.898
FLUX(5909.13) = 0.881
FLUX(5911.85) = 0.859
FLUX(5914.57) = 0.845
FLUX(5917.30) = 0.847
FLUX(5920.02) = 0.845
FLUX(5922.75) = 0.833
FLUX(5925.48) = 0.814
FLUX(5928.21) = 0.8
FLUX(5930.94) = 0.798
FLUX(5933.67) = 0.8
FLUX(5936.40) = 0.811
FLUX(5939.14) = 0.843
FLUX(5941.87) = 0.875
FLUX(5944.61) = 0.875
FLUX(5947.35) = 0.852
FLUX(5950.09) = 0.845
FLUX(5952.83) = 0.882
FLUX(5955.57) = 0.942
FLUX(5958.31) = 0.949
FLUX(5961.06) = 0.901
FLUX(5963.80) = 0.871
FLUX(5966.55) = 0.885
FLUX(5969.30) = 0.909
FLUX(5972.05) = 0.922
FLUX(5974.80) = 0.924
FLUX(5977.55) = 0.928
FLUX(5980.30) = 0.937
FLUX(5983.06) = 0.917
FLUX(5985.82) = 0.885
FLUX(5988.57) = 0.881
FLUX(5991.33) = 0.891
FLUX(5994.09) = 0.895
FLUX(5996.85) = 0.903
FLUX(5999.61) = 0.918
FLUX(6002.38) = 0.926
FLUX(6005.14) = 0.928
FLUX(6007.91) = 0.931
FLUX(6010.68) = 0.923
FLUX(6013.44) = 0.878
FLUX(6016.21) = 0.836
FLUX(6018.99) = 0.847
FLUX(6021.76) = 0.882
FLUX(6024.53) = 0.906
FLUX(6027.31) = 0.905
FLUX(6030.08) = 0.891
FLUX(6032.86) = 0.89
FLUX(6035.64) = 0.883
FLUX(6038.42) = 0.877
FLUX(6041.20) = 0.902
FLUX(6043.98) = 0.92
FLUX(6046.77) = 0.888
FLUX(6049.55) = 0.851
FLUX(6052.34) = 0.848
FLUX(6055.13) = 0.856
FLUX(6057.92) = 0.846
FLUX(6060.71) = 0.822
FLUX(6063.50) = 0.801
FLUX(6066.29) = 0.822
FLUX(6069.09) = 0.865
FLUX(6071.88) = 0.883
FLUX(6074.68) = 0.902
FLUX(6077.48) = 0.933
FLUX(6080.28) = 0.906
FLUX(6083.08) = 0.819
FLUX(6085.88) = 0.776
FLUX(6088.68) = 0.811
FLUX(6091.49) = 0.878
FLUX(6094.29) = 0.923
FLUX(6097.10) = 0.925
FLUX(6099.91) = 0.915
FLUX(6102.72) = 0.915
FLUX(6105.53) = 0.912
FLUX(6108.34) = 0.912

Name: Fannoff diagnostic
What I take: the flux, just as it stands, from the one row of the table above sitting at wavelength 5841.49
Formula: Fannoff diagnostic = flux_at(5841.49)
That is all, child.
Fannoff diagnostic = 0.943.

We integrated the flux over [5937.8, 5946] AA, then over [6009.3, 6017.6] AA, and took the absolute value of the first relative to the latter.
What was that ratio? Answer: 0.97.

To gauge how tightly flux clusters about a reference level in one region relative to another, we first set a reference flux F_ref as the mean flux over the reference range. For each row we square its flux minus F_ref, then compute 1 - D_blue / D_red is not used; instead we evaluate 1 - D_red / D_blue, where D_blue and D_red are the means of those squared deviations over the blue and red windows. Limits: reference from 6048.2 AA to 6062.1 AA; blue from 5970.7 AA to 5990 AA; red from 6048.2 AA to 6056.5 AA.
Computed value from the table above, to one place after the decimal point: 1.0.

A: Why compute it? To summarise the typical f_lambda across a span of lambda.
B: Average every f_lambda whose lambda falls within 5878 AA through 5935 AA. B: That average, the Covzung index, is 0.854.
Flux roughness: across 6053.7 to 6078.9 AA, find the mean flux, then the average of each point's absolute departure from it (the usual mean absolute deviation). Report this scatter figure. 0.033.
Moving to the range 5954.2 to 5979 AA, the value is 0.020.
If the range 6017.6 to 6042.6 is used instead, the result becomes 0.013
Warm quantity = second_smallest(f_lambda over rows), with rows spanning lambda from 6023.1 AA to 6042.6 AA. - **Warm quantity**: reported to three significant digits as 0.883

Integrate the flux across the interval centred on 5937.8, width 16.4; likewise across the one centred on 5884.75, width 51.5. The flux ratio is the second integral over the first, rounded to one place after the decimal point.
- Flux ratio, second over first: 3.4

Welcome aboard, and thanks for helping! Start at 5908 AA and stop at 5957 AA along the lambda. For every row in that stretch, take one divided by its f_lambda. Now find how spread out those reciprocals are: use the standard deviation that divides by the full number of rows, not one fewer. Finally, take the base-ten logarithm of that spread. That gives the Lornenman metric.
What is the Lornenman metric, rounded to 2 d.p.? -1.32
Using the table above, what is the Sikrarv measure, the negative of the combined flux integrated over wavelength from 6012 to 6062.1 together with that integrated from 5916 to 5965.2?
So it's -85.8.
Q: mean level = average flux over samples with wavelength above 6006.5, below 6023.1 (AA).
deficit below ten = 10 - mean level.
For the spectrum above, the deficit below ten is 9.12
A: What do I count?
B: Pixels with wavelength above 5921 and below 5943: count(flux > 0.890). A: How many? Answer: 0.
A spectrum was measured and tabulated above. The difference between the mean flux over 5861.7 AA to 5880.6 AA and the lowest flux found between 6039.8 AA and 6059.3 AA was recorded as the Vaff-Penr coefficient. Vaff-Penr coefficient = 0.091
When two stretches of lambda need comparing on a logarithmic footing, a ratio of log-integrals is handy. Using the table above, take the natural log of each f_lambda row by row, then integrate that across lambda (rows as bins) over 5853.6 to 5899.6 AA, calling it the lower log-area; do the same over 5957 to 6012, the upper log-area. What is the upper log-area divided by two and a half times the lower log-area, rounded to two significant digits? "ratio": 0.38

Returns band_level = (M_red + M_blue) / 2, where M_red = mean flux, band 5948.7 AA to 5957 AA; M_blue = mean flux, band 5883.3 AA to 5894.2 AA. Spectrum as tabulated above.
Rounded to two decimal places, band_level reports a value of 0.87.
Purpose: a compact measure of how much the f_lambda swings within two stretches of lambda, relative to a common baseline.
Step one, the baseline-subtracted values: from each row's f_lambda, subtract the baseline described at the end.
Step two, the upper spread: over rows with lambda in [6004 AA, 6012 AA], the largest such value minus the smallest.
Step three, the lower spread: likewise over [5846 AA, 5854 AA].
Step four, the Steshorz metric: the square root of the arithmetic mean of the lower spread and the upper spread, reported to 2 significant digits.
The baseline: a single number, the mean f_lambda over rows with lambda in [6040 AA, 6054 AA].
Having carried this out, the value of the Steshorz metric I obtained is 0.22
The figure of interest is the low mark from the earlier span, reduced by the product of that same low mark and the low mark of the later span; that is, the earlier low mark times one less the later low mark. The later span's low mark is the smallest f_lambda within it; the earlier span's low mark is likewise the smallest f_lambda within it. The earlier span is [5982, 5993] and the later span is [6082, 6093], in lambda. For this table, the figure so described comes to 0.20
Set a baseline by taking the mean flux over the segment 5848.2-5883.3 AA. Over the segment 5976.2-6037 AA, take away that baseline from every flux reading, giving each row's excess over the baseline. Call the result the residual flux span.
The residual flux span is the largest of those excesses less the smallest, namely 0.10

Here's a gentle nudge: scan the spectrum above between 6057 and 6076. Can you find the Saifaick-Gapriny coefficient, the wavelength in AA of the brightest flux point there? 6074.68 AA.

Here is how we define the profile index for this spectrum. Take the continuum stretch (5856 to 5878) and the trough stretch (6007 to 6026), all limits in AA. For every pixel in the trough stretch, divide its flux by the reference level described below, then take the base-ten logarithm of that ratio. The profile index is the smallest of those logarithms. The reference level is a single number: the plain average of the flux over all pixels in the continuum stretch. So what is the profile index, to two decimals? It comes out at -0.04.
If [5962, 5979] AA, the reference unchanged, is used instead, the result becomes -0.02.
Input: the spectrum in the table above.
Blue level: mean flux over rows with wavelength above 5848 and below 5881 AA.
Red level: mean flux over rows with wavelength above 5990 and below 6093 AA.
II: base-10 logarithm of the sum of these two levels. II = 0.252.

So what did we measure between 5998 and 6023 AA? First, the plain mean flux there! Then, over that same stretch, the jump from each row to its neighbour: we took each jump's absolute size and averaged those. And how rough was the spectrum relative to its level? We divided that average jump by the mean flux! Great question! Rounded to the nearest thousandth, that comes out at 0.021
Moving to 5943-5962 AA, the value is 0.034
